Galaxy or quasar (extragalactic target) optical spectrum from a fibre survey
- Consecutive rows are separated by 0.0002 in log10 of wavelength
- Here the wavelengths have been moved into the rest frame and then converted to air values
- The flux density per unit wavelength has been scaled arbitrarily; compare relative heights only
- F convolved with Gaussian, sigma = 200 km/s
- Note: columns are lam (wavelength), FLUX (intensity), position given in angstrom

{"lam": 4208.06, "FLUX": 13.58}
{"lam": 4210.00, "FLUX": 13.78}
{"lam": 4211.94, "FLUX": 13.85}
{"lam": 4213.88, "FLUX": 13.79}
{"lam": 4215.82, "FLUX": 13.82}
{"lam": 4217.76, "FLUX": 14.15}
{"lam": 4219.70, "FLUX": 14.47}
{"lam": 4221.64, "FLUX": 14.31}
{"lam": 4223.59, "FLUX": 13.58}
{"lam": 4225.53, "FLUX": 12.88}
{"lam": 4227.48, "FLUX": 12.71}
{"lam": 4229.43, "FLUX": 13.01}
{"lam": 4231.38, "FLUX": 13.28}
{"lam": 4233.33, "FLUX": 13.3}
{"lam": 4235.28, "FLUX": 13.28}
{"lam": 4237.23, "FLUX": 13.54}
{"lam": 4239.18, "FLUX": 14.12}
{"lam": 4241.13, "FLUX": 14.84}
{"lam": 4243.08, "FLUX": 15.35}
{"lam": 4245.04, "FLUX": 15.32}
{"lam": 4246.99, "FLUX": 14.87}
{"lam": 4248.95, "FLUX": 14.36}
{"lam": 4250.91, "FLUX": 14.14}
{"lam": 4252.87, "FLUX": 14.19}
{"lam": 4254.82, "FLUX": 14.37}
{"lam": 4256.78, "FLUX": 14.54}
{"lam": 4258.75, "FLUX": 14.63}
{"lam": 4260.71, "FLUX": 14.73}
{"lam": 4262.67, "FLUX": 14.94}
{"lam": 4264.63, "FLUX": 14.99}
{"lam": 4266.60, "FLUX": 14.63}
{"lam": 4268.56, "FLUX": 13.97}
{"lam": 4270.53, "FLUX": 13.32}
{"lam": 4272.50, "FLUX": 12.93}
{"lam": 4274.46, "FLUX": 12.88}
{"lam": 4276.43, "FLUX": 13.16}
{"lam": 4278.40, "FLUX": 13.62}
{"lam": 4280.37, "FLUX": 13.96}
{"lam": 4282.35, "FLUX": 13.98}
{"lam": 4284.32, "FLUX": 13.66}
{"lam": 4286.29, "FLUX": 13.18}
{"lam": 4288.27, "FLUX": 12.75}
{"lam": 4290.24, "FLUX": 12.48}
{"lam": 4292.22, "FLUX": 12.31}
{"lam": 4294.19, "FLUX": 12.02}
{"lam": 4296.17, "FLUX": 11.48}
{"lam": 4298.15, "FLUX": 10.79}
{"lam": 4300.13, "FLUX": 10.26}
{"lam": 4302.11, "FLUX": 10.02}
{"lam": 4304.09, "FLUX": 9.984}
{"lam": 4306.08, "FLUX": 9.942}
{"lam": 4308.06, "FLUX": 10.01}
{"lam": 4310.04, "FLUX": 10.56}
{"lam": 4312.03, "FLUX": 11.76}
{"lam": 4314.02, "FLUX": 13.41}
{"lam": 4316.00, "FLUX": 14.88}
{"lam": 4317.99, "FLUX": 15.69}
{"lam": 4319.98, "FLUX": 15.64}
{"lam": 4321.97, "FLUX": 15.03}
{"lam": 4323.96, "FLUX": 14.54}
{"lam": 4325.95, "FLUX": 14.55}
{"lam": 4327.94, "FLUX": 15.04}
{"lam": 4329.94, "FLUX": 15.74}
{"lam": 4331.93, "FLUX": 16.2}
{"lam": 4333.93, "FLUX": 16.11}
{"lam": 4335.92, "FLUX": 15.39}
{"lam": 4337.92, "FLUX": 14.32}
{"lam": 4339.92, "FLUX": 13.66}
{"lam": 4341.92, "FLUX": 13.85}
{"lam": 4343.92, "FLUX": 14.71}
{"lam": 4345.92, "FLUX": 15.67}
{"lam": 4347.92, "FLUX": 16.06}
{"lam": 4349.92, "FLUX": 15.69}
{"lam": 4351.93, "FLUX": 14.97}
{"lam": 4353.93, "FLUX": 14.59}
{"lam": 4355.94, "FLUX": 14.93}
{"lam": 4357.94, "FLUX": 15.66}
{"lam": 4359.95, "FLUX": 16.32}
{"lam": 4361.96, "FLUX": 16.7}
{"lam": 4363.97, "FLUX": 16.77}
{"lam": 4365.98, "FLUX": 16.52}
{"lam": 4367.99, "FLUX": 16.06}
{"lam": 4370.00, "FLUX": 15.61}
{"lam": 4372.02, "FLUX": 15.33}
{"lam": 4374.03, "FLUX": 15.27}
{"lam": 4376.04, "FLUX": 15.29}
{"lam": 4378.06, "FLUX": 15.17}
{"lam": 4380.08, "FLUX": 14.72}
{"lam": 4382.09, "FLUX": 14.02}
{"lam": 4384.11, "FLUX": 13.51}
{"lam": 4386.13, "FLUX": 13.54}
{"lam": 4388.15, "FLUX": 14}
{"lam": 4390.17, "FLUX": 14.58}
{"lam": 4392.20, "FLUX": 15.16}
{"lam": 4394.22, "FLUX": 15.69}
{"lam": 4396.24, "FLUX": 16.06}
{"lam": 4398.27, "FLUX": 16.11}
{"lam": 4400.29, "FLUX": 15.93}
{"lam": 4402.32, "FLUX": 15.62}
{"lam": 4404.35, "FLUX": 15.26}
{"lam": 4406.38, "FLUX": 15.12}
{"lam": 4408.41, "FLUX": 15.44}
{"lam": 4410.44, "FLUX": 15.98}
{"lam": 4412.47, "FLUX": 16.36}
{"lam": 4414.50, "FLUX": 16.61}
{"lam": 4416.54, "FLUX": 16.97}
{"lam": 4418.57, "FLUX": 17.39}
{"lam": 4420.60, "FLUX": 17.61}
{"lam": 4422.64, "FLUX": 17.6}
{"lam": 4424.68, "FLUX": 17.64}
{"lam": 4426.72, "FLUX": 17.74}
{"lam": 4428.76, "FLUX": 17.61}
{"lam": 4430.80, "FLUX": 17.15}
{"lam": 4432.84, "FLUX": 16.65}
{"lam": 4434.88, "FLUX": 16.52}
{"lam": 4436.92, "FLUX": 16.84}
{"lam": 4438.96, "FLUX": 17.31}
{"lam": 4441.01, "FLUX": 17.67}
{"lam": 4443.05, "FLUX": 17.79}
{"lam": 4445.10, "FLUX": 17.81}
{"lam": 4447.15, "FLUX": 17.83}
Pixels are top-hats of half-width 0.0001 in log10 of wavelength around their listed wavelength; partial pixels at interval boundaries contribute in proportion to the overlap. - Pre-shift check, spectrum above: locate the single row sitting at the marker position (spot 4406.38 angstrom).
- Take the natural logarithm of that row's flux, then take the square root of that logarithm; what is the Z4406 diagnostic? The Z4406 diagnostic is 1.65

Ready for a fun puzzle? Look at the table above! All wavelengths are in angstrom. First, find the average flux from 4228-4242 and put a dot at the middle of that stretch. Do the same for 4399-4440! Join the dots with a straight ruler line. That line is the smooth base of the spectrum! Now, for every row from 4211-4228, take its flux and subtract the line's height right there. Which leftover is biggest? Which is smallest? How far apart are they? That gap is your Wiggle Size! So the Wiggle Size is 1.9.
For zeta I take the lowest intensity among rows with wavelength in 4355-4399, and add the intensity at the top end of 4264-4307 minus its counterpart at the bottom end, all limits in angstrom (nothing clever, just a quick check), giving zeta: 8.5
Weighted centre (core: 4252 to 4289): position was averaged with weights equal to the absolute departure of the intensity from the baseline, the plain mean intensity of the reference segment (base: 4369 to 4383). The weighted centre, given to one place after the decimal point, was 4275.2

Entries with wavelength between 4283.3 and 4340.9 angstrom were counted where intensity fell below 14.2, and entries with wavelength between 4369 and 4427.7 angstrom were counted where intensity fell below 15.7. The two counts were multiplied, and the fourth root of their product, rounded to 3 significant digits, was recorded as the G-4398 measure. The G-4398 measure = 4.12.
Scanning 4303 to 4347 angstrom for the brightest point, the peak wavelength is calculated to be 4331.93 angstrom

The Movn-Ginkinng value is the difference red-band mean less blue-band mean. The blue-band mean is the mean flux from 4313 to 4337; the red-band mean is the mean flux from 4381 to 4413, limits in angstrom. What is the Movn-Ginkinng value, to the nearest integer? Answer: 0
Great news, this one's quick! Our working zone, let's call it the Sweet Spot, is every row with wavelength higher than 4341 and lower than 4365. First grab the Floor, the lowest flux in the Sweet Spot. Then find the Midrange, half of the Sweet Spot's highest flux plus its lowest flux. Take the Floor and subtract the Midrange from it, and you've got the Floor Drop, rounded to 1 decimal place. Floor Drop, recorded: -1.5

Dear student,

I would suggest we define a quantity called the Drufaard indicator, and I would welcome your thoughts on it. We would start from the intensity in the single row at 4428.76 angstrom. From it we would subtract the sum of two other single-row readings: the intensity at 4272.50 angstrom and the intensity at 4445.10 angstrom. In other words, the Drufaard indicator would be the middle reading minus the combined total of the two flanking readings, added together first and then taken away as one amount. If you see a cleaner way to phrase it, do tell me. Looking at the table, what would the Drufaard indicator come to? -13.1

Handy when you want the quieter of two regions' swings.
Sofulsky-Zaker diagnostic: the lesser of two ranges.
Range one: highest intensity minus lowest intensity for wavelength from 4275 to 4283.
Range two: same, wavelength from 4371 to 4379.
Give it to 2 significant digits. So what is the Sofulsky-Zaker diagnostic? 0.16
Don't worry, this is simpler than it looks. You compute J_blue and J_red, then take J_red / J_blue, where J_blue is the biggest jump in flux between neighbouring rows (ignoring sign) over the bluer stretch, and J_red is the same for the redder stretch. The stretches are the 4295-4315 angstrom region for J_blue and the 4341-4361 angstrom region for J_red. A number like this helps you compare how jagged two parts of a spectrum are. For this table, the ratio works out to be 0.6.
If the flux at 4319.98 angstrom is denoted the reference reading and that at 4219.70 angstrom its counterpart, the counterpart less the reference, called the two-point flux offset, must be -1.2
